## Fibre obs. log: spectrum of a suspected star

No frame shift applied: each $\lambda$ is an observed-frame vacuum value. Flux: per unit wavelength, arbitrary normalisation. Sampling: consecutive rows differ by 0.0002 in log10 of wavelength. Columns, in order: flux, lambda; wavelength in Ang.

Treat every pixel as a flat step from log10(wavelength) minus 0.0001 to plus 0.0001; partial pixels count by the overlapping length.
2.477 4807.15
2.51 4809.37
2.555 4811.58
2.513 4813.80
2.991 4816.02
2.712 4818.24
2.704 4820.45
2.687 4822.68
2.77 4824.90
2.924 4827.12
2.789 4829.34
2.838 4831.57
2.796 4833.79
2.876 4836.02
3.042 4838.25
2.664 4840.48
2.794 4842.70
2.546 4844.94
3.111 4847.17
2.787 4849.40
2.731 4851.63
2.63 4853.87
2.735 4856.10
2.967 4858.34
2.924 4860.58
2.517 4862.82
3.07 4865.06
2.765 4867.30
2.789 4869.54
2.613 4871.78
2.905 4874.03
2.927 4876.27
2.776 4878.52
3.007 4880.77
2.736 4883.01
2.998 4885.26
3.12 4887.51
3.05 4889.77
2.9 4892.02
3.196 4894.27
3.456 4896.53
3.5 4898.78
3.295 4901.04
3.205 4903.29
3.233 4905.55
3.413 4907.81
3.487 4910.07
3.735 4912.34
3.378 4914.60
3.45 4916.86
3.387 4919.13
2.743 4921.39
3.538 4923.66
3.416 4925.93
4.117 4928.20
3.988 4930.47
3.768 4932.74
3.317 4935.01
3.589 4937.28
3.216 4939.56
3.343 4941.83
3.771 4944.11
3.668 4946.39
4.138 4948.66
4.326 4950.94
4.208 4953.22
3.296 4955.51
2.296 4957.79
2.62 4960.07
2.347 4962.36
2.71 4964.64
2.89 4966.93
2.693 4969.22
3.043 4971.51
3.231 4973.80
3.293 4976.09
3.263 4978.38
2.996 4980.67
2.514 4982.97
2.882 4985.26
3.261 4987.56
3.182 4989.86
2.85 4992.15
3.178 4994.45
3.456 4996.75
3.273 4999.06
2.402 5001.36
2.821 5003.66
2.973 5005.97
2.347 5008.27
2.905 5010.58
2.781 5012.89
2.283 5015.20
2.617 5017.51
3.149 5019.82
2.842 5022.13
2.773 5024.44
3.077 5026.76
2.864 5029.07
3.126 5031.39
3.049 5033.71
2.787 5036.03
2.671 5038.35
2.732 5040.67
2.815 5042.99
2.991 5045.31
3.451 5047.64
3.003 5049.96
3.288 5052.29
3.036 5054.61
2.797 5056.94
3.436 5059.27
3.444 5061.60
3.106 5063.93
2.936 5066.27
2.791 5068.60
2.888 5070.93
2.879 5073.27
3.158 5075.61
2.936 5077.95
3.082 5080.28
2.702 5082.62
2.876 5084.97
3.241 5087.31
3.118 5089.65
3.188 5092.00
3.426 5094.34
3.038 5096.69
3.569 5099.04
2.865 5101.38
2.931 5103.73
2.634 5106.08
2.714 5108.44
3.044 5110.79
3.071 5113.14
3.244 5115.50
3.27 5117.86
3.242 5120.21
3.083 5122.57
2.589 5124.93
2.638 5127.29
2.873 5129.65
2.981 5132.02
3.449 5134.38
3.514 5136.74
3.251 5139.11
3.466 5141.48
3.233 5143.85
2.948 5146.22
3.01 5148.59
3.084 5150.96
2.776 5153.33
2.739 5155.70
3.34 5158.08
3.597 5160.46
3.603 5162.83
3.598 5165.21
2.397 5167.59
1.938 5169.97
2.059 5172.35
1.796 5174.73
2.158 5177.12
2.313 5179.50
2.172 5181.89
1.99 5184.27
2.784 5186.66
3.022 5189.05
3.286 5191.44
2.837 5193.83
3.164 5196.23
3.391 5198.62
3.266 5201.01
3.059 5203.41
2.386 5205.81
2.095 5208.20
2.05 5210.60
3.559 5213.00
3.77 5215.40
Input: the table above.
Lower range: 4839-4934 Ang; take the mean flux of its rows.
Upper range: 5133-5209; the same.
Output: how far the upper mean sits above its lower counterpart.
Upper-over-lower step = -0.24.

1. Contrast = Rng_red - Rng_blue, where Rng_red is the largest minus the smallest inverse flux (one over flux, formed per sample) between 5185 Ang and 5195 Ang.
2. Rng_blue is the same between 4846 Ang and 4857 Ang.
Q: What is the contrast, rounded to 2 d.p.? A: 0.00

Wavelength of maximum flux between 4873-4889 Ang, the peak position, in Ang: 4887.51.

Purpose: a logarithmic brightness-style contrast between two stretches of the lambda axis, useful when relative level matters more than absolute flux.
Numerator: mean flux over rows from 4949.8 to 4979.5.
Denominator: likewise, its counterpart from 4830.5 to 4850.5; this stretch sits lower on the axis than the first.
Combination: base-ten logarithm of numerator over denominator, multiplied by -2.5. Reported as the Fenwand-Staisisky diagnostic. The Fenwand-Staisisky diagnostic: -0.10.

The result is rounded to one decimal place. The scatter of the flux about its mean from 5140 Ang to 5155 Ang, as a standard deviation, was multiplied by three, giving 0.7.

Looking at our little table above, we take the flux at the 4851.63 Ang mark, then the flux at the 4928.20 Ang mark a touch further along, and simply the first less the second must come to -1.4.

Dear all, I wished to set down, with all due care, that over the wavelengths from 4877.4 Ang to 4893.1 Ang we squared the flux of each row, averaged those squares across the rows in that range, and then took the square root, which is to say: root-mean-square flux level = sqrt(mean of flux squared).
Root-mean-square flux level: 2.9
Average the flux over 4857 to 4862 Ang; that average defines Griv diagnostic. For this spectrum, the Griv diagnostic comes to 2.9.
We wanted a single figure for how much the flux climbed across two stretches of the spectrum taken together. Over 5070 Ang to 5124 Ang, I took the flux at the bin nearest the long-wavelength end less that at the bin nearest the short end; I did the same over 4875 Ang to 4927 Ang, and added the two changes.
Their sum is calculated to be 0.7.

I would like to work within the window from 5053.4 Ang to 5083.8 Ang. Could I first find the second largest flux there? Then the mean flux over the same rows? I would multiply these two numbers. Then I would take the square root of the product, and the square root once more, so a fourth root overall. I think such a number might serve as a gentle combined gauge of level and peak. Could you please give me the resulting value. 1.79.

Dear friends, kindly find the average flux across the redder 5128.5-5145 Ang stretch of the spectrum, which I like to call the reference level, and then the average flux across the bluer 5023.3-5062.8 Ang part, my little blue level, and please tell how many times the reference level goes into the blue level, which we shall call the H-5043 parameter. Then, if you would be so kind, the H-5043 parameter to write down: 0.93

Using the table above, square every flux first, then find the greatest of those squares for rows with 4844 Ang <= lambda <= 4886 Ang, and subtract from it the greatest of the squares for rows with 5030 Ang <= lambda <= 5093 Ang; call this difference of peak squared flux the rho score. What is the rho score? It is -2.2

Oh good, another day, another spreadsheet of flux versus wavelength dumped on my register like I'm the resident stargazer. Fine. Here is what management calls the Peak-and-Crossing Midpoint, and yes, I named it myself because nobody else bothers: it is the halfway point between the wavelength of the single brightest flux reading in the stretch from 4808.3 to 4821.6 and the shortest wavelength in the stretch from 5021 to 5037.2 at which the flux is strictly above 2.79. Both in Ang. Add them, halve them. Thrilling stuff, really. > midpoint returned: 4919.1 Ang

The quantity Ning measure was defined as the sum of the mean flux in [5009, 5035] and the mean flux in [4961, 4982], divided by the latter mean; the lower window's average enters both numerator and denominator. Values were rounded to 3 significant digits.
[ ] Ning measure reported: 1.97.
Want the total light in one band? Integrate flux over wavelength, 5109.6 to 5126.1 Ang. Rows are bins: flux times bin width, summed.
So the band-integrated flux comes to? 50.8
